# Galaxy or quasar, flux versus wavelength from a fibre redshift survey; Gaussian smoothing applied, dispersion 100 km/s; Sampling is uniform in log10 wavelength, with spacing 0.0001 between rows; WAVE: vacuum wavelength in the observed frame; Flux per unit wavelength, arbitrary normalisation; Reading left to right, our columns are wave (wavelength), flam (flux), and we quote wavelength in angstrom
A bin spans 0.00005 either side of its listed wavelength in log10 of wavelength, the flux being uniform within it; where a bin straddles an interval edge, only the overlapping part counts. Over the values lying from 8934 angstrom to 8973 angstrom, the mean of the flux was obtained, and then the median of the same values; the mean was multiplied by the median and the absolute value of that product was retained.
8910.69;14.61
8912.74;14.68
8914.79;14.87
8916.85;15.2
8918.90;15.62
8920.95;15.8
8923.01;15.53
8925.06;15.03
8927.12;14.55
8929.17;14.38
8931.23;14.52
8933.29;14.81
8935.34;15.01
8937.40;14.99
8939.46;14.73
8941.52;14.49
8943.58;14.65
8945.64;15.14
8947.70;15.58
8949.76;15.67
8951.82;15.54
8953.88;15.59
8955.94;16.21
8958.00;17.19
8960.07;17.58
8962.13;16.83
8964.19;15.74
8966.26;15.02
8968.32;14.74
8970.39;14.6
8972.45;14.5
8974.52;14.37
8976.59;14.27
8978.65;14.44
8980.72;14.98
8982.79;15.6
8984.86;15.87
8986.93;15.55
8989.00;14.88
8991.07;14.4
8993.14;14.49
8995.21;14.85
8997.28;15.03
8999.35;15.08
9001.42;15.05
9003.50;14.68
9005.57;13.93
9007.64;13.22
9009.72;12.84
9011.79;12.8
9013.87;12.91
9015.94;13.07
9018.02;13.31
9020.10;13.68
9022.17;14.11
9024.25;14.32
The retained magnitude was 234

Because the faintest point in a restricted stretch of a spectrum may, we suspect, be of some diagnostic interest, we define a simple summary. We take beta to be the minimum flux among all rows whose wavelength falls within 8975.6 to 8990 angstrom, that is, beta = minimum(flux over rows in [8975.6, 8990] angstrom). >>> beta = 14.27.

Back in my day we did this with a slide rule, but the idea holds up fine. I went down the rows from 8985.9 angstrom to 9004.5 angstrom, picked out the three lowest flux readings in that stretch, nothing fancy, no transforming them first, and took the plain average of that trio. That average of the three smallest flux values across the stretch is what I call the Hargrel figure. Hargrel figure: 14.5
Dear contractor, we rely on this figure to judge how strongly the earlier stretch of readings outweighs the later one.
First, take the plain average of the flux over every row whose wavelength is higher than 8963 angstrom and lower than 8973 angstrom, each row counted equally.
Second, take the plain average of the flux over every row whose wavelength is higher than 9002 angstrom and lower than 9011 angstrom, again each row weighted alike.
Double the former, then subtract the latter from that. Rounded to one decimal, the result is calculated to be 16.2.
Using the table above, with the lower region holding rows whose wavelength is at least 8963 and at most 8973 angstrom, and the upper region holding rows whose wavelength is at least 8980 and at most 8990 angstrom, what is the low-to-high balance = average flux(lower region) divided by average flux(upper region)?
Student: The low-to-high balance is 0.97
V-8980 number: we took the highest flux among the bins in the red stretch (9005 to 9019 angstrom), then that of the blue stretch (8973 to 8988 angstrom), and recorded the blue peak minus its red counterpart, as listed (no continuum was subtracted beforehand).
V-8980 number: 1.9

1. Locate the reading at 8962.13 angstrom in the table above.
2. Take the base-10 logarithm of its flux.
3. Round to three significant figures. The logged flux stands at 1.23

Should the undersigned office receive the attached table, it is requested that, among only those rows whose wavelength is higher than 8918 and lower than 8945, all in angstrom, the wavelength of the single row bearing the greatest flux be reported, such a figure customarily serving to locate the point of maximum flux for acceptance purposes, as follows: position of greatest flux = 8920.95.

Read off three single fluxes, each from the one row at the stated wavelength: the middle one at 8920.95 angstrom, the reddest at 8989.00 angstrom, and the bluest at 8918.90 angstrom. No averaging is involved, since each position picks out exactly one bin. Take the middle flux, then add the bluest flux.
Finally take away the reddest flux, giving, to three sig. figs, 16.5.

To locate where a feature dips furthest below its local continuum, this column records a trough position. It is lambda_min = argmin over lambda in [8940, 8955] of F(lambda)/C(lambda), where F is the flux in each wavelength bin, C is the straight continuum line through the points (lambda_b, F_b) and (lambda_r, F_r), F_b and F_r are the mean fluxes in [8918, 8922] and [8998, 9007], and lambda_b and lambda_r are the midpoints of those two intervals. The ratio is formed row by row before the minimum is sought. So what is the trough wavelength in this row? 8941.52 angstrom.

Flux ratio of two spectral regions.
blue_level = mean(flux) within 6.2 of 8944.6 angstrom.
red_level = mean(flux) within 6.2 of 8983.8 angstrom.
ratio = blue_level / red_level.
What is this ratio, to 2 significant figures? 0.99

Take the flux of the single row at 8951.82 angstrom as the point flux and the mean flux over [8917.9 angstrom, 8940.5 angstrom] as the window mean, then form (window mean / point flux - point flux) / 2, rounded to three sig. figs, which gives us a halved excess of -7.29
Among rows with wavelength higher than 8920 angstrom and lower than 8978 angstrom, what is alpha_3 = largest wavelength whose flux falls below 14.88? 8976.59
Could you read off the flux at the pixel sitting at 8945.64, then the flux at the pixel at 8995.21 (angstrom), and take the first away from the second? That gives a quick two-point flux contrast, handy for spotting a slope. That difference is -0.29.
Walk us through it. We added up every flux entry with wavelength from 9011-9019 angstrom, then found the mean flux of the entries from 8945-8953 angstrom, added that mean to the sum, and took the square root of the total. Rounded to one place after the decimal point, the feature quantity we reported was 8.2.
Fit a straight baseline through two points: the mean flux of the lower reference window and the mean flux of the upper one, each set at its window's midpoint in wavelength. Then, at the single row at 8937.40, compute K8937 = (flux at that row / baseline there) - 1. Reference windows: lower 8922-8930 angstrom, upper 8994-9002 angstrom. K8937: 0.01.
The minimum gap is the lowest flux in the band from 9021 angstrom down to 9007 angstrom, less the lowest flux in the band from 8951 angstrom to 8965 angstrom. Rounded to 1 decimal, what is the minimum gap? -2.7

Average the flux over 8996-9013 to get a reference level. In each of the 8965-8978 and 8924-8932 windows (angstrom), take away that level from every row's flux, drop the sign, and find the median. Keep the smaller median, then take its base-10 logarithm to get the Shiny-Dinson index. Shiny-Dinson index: -0.34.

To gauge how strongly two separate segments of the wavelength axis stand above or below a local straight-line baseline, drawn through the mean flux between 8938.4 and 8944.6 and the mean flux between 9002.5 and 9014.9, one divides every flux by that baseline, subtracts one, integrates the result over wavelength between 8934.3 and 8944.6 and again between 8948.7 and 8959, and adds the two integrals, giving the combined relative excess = 1.26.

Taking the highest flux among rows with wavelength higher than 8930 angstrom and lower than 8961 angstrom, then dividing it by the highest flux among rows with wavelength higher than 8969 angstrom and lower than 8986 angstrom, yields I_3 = 1.11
